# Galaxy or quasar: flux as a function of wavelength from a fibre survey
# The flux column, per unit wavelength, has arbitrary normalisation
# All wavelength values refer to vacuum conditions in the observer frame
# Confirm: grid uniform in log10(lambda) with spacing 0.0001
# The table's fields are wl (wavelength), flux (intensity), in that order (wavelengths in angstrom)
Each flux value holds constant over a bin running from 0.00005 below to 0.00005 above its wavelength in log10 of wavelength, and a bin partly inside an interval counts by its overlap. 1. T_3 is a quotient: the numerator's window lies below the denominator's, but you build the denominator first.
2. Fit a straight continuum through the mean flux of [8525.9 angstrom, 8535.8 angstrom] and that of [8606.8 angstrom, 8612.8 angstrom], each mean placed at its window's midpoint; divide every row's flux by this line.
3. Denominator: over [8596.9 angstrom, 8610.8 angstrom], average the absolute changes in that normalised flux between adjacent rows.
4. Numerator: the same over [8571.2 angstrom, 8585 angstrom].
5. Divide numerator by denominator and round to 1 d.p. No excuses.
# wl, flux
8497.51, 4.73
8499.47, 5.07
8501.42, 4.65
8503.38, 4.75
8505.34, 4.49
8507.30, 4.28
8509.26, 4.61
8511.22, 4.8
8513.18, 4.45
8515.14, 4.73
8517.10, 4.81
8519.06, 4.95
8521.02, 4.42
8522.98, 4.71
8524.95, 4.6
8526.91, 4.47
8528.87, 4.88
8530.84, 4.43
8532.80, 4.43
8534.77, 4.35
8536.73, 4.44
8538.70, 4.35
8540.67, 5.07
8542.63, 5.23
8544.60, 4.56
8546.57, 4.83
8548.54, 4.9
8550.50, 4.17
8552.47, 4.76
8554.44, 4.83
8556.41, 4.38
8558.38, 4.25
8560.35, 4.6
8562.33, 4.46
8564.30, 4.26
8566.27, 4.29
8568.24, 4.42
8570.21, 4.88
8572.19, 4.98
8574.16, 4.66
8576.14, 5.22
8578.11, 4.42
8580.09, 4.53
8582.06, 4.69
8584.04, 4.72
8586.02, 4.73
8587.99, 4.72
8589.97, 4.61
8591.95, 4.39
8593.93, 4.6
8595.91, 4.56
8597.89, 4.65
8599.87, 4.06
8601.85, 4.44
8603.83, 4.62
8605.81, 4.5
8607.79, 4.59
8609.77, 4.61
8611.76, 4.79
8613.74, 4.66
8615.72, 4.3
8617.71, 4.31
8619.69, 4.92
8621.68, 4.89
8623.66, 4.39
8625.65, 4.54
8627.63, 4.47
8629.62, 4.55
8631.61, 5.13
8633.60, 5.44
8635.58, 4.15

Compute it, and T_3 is 1.5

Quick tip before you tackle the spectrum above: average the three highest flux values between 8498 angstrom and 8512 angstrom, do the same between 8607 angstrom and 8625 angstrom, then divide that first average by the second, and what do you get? 1.00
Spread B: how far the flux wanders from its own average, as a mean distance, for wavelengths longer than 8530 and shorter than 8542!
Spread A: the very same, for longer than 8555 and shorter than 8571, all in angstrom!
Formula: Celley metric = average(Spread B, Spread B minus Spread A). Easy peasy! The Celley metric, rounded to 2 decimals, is 0.11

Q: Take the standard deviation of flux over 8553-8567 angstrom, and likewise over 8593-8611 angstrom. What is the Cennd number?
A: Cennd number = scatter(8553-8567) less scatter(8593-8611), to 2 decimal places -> 0.03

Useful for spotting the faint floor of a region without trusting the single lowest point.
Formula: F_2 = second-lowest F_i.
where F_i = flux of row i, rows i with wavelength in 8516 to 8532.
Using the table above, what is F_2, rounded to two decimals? 4.43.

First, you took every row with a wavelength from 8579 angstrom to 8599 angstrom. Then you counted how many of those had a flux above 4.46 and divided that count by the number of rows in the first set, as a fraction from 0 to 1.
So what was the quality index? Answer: 0.90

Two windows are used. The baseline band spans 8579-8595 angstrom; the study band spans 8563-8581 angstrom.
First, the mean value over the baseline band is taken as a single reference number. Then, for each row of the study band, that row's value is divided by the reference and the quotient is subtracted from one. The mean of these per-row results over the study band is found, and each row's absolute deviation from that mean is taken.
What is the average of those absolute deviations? 0.059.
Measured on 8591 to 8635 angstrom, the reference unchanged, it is 0.044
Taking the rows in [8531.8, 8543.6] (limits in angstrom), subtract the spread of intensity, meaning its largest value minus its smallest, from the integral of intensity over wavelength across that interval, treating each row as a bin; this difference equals 53.9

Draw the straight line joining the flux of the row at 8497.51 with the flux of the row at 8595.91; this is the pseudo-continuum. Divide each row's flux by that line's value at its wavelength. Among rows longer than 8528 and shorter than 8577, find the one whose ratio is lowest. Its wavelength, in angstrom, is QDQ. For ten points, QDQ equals 8550.50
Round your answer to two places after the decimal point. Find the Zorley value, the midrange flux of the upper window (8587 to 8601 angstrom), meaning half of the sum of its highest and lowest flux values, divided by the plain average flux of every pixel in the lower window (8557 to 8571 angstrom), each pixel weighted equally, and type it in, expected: 0.99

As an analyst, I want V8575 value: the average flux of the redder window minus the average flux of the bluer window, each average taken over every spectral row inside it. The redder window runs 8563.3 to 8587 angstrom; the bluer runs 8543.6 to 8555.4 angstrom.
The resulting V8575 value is -0.025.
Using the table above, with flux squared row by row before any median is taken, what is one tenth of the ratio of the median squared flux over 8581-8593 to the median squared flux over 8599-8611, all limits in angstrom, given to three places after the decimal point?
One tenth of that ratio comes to 0.107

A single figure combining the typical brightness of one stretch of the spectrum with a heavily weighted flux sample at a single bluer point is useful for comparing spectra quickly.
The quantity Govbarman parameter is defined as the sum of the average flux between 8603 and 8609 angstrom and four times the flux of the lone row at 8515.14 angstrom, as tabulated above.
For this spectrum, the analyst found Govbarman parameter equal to 23.5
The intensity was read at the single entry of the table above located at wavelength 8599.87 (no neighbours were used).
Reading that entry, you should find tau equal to 4.06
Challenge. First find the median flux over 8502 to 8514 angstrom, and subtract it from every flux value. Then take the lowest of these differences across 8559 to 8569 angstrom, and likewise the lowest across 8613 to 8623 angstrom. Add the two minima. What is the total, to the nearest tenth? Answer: -0.5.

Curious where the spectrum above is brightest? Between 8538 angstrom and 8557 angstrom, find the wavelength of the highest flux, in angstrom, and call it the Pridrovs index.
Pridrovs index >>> 8542.63 angstrom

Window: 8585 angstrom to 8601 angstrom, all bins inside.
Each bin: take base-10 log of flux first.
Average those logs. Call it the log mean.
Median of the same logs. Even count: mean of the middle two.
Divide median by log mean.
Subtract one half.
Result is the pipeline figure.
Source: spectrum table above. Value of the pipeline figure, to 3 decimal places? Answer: 0.510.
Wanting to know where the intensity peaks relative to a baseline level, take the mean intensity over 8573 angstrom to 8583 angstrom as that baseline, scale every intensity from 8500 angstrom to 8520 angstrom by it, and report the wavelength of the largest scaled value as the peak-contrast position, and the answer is 8519.06 angstrom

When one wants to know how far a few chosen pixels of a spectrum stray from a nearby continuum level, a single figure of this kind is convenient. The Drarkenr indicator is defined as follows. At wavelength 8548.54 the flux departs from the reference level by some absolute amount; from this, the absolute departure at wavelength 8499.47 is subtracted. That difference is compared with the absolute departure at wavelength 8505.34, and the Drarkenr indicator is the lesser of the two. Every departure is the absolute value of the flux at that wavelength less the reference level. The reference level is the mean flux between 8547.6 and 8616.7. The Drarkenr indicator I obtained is -0.17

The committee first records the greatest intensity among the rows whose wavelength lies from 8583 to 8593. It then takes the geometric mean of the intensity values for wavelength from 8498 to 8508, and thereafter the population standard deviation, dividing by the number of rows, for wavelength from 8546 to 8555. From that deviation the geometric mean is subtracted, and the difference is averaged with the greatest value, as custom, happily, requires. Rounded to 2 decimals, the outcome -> 0.18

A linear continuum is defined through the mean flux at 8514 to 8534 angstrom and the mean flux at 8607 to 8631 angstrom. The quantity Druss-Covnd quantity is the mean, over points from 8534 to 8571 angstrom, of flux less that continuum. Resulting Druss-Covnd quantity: -0.045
